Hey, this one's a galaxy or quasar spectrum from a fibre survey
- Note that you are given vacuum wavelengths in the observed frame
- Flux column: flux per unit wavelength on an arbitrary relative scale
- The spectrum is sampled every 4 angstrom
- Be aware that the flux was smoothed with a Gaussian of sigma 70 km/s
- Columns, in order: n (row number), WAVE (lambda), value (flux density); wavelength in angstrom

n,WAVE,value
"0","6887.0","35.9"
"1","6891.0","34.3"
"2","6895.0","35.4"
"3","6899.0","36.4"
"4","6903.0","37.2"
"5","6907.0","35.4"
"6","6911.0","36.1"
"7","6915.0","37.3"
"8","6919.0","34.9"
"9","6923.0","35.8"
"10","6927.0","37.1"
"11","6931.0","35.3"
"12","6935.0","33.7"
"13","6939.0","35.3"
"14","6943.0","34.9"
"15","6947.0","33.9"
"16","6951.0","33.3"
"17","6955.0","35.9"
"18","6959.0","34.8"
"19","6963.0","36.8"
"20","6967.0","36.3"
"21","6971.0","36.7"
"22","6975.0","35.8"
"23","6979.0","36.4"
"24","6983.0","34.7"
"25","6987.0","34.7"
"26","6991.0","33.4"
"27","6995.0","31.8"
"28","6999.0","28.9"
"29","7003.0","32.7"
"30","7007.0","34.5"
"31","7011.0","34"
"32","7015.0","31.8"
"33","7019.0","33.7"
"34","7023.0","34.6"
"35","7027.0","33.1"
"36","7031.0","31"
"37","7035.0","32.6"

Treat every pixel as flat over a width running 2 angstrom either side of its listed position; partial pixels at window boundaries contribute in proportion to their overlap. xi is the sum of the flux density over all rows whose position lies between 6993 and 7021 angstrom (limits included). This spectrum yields 227.4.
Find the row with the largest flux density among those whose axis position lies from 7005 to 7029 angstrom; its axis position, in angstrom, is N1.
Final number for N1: 7023.0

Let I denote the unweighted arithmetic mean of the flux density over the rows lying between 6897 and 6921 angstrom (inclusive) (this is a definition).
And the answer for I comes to 36.2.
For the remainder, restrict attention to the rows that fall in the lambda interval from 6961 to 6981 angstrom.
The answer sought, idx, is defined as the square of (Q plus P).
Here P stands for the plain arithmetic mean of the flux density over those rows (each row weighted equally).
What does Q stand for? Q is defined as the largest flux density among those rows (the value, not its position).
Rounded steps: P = 36.4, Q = 36.8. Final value 5358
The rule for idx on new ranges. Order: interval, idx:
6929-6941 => 4909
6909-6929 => 5408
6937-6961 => 4982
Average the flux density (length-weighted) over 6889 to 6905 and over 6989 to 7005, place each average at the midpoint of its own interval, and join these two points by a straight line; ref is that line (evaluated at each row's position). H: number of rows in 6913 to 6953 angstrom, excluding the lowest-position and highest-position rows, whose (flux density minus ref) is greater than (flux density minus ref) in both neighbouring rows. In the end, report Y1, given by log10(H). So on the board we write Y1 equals 0.30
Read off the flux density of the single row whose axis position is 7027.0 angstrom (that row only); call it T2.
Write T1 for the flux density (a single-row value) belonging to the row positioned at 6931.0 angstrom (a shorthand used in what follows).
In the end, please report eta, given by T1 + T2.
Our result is 68.4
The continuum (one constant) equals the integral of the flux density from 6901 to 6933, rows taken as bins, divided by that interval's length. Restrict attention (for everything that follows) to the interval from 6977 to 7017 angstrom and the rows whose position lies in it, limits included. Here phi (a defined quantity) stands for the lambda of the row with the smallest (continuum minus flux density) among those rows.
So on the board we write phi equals 6979.0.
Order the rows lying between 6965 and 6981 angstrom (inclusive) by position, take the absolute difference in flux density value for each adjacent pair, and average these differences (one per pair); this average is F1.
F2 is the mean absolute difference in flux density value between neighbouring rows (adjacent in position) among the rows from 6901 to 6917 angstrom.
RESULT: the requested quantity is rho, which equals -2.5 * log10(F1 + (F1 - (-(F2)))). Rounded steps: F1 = 0.6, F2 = 1.2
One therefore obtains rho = -1.0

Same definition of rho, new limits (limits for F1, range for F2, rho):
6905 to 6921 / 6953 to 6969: -1.5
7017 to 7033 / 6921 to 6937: -1.6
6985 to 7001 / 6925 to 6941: -1.9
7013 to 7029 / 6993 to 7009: -1.9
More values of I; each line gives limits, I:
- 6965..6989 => 35.8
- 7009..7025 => 33.5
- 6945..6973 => 35.4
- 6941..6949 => 34.4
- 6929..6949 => 34.6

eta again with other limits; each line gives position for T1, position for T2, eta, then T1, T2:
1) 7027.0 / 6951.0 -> 66.4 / 33.1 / 33.3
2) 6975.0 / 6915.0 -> 73.1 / 35.8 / 37.3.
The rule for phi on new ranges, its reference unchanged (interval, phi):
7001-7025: 7023.0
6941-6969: 6963.0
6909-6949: 6915.0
